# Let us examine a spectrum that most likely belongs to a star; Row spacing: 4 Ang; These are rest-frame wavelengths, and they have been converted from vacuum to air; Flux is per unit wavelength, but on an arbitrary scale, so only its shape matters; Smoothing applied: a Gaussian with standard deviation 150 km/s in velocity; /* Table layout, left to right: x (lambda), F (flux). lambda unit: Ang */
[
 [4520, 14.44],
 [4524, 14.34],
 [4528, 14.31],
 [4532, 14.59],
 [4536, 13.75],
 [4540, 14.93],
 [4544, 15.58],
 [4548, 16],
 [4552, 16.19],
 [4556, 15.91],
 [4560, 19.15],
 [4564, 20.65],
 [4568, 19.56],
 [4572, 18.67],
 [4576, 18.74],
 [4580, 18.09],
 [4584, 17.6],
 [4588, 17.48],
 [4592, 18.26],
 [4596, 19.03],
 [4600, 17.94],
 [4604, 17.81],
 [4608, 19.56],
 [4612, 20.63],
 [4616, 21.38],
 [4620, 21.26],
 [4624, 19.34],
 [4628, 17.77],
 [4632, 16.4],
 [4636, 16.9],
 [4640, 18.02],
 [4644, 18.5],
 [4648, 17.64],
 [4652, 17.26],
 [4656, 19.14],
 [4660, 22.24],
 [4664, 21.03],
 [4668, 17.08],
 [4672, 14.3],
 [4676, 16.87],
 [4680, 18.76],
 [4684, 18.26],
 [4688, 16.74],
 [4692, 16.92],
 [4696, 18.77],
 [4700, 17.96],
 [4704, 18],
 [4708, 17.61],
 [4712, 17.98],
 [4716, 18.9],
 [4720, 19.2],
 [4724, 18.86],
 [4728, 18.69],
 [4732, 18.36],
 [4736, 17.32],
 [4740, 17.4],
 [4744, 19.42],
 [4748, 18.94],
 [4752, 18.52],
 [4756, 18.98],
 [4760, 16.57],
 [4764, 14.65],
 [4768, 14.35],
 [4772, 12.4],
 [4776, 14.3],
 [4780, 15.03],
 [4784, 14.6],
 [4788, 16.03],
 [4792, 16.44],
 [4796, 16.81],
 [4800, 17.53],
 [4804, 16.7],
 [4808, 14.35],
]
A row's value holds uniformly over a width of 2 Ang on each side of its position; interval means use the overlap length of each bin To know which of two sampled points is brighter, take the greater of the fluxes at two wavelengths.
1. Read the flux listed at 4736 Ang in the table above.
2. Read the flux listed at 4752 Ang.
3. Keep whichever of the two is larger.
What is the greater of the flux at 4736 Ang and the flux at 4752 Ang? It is 18.5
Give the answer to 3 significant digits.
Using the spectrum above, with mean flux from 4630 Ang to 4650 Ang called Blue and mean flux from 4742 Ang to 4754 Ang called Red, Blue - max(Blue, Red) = -1.47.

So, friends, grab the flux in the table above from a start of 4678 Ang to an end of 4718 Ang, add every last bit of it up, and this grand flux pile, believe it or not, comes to 180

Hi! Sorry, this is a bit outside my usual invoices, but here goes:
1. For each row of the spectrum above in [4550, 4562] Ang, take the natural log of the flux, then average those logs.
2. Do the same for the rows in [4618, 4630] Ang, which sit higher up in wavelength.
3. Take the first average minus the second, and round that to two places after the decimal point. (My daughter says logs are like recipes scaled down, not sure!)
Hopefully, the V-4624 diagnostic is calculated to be -0.13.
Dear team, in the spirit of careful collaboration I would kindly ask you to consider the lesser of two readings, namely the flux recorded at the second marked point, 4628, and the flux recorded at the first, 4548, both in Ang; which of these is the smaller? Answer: 16.0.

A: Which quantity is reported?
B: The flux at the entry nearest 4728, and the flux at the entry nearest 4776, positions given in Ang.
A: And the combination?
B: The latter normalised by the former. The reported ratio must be 0.77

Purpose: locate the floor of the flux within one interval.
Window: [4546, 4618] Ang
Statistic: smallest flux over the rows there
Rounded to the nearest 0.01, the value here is 15.91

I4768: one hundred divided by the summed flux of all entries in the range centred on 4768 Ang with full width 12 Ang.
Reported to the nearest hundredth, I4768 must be 2.42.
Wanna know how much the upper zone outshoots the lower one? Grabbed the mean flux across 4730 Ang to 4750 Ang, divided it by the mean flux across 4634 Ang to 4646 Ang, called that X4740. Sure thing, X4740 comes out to 1.03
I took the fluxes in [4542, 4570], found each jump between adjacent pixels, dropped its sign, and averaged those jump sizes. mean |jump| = 1.1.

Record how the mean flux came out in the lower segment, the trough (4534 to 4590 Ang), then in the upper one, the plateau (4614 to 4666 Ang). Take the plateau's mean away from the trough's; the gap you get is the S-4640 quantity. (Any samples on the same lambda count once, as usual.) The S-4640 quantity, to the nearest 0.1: -1.7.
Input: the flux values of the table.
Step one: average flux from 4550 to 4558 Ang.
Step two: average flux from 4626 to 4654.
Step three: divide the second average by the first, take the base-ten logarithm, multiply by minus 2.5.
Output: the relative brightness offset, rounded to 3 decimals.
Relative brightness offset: -0.094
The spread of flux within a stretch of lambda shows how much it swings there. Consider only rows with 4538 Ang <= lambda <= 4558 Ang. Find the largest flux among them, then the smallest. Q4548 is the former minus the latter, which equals 1.3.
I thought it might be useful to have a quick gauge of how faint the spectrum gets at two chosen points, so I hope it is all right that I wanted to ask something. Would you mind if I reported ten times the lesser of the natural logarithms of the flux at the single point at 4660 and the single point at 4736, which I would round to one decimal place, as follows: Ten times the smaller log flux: 28.5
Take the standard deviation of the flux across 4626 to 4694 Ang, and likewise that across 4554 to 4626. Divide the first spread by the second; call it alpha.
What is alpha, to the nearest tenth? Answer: 1.3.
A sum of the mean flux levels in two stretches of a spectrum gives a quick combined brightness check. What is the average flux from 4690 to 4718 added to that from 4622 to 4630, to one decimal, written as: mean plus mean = 36.6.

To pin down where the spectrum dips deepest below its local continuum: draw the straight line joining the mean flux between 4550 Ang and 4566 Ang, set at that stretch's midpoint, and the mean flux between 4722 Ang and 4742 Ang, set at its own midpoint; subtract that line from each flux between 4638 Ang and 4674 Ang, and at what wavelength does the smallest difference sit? 4672 Ang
